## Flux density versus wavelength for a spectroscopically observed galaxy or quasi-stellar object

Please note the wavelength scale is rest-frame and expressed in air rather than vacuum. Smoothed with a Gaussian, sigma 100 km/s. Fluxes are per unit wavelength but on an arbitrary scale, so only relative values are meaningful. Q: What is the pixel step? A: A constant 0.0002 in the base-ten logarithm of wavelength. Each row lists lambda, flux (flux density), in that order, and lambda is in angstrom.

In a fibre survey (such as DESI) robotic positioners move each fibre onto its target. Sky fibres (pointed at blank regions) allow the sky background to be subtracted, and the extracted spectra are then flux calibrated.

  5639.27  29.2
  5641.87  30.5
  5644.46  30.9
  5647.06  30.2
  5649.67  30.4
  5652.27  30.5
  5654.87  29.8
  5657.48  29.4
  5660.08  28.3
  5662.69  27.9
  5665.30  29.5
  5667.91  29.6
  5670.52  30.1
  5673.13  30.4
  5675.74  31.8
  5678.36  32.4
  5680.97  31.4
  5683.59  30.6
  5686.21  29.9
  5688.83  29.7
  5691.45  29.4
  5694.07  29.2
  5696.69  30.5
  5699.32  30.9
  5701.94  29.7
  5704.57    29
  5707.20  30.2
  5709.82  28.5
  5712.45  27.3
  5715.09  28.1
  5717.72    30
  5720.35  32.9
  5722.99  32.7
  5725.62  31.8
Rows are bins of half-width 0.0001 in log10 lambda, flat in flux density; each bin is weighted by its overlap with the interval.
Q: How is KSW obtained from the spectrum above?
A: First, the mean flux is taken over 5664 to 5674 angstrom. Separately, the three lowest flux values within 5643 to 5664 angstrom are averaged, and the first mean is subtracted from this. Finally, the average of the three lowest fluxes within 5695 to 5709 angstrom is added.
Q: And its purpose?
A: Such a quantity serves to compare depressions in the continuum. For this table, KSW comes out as 28.3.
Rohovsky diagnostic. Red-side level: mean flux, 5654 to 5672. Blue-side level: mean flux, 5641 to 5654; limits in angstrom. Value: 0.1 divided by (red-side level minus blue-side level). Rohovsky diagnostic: -0.08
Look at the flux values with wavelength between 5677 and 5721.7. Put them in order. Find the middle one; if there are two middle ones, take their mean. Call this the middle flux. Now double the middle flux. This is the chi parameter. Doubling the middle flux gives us 59.8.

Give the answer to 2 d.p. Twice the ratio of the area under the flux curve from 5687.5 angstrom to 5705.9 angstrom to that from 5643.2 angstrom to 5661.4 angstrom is 2.01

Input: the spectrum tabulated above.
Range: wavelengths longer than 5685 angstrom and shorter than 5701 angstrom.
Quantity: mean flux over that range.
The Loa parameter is 29.9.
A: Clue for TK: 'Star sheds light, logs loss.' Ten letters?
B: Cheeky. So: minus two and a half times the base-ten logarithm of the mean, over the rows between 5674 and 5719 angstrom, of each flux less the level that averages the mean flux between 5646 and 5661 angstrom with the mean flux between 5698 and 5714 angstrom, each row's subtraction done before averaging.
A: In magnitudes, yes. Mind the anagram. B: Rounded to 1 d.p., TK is 1.0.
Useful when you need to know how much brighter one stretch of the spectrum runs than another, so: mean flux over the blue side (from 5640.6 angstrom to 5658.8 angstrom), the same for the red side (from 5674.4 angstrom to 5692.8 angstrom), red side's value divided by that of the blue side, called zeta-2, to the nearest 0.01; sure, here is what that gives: 1.02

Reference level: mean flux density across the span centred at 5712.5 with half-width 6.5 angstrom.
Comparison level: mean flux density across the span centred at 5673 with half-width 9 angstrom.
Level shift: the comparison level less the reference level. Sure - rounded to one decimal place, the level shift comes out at 1.9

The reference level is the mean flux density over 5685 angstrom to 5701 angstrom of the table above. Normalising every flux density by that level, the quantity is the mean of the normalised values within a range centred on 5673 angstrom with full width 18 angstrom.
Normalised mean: 1.03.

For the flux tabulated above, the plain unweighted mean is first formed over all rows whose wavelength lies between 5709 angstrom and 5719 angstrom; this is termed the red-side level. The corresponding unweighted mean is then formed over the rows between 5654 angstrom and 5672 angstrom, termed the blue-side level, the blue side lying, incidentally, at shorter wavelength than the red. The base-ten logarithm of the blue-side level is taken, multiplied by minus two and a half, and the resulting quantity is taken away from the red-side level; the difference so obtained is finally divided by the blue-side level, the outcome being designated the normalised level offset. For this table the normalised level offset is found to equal 1.10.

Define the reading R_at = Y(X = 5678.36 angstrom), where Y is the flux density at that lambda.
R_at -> 32.4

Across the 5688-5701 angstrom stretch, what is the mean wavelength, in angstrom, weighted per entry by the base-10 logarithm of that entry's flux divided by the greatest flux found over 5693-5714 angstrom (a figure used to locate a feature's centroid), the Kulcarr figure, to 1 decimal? 5692.2 angstrom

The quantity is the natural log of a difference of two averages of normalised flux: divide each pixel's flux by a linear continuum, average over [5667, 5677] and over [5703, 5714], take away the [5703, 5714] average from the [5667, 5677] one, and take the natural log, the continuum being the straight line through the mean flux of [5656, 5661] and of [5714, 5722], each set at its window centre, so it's -2.4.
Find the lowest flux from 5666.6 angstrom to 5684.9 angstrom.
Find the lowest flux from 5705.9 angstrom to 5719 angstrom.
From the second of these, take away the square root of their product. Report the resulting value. -1.1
